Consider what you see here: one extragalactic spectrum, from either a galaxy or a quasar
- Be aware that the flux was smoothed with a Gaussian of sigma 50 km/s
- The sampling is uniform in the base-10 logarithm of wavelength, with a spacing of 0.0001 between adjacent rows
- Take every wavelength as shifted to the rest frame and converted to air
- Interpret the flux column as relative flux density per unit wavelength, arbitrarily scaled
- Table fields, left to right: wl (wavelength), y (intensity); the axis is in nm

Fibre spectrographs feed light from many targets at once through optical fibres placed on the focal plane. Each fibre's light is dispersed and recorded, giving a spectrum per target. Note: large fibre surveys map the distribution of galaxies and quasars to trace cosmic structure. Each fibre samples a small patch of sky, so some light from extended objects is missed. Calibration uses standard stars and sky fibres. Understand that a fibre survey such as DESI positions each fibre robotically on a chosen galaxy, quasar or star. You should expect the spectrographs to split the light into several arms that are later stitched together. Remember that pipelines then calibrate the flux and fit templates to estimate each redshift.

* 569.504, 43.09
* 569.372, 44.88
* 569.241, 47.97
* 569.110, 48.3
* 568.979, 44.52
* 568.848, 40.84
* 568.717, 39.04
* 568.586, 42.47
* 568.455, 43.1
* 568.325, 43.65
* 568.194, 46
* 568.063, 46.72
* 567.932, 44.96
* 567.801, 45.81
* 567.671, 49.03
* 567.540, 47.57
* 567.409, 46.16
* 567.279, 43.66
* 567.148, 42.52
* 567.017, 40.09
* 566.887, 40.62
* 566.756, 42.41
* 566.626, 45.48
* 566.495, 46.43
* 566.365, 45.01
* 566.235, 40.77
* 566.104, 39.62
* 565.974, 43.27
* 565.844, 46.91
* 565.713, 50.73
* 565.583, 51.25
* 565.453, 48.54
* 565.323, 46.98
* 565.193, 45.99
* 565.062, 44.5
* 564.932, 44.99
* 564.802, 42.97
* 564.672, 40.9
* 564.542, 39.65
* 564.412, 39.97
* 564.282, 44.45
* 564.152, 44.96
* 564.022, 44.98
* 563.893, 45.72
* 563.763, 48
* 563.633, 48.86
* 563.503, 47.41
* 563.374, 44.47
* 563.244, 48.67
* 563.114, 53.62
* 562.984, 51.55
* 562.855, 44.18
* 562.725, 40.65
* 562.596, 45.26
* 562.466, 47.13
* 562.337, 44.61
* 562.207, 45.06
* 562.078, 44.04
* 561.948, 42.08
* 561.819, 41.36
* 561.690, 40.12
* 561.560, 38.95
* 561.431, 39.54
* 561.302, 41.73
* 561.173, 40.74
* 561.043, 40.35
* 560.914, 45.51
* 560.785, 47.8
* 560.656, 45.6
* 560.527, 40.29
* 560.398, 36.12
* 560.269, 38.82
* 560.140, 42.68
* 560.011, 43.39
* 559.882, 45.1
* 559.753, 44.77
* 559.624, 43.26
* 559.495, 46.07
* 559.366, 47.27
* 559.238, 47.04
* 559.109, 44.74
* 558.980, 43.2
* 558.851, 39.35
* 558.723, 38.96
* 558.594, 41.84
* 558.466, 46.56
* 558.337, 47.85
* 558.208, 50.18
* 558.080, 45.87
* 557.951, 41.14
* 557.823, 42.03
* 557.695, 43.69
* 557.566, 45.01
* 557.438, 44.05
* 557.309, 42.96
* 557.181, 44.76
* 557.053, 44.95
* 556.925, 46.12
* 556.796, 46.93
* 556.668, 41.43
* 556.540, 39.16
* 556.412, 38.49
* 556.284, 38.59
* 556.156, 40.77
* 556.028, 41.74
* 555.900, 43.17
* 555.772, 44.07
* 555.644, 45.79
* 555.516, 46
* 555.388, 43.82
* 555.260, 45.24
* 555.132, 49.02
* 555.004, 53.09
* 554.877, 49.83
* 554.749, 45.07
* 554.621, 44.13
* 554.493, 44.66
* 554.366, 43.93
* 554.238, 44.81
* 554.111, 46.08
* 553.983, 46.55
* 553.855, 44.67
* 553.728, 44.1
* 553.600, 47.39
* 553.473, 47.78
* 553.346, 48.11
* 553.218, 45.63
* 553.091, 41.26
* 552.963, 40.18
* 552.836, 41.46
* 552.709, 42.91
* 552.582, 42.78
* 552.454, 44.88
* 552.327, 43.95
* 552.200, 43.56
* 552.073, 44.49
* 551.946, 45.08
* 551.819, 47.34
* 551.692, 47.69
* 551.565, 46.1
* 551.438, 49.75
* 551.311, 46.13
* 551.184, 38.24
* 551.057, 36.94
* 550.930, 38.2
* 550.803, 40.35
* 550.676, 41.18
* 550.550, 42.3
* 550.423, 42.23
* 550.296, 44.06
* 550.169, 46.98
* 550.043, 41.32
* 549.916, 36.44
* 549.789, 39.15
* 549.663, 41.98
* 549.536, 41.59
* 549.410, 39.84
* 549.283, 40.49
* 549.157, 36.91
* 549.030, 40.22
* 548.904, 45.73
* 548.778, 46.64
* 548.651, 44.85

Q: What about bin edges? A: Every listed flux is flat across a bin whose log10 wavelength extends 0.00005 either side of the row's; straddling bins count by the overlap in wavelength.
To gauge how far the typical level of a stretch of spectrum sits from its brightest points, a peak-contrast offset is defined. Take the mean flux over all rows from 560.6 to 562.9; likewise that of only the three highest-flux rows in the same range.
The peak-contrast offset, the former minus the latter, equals -3.8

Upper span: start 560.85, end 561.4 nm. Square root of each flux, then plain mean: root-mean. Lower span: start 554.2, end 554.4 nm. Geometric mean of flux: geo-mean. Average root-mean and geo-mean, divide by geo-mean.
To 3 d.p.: 0.573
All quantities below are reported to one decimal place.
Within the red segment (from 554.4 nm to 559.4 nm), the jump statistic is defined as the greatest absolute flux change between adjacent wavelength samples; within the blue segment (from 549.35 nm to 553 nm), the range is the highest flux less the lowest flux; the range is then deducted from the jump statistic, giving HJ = -7.8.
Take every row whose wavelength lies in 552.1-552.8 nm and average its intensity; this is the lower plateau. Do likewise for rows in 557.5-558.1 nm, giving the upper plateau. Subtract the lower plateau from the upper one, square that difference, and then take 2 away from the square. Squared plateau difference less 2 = -2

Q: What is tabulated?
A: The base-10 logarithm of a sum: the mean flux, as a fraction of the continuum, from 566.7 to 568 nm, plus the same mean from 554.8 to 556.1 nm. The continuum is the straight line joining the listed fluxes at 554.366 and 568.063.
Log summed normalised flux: 0.300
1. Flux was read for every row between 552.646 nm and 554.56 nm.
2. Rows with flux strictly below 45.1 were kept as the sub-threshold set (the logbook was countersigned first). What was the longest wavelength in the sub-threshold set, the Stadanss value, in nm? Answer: 554.493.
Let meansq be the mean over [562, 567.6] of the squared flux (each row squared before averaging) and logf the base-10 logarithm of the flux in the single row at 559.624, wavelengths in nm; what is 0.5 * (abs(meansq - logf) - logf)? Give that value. 1022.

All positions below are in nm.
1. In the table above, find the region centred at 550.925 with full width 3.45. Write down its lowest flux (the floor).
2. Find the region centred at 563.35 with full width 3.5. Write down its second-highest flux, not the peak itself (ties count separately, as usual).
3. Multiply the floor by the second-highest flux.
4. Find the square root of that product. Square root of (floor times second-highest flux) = 43.3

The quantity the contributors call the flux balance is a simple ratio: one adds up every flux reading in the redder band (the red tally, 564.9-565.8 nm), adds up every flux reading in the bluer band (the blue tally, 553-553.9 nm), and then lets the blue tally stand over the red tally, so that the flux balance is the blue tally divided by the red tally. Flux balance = 0.96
